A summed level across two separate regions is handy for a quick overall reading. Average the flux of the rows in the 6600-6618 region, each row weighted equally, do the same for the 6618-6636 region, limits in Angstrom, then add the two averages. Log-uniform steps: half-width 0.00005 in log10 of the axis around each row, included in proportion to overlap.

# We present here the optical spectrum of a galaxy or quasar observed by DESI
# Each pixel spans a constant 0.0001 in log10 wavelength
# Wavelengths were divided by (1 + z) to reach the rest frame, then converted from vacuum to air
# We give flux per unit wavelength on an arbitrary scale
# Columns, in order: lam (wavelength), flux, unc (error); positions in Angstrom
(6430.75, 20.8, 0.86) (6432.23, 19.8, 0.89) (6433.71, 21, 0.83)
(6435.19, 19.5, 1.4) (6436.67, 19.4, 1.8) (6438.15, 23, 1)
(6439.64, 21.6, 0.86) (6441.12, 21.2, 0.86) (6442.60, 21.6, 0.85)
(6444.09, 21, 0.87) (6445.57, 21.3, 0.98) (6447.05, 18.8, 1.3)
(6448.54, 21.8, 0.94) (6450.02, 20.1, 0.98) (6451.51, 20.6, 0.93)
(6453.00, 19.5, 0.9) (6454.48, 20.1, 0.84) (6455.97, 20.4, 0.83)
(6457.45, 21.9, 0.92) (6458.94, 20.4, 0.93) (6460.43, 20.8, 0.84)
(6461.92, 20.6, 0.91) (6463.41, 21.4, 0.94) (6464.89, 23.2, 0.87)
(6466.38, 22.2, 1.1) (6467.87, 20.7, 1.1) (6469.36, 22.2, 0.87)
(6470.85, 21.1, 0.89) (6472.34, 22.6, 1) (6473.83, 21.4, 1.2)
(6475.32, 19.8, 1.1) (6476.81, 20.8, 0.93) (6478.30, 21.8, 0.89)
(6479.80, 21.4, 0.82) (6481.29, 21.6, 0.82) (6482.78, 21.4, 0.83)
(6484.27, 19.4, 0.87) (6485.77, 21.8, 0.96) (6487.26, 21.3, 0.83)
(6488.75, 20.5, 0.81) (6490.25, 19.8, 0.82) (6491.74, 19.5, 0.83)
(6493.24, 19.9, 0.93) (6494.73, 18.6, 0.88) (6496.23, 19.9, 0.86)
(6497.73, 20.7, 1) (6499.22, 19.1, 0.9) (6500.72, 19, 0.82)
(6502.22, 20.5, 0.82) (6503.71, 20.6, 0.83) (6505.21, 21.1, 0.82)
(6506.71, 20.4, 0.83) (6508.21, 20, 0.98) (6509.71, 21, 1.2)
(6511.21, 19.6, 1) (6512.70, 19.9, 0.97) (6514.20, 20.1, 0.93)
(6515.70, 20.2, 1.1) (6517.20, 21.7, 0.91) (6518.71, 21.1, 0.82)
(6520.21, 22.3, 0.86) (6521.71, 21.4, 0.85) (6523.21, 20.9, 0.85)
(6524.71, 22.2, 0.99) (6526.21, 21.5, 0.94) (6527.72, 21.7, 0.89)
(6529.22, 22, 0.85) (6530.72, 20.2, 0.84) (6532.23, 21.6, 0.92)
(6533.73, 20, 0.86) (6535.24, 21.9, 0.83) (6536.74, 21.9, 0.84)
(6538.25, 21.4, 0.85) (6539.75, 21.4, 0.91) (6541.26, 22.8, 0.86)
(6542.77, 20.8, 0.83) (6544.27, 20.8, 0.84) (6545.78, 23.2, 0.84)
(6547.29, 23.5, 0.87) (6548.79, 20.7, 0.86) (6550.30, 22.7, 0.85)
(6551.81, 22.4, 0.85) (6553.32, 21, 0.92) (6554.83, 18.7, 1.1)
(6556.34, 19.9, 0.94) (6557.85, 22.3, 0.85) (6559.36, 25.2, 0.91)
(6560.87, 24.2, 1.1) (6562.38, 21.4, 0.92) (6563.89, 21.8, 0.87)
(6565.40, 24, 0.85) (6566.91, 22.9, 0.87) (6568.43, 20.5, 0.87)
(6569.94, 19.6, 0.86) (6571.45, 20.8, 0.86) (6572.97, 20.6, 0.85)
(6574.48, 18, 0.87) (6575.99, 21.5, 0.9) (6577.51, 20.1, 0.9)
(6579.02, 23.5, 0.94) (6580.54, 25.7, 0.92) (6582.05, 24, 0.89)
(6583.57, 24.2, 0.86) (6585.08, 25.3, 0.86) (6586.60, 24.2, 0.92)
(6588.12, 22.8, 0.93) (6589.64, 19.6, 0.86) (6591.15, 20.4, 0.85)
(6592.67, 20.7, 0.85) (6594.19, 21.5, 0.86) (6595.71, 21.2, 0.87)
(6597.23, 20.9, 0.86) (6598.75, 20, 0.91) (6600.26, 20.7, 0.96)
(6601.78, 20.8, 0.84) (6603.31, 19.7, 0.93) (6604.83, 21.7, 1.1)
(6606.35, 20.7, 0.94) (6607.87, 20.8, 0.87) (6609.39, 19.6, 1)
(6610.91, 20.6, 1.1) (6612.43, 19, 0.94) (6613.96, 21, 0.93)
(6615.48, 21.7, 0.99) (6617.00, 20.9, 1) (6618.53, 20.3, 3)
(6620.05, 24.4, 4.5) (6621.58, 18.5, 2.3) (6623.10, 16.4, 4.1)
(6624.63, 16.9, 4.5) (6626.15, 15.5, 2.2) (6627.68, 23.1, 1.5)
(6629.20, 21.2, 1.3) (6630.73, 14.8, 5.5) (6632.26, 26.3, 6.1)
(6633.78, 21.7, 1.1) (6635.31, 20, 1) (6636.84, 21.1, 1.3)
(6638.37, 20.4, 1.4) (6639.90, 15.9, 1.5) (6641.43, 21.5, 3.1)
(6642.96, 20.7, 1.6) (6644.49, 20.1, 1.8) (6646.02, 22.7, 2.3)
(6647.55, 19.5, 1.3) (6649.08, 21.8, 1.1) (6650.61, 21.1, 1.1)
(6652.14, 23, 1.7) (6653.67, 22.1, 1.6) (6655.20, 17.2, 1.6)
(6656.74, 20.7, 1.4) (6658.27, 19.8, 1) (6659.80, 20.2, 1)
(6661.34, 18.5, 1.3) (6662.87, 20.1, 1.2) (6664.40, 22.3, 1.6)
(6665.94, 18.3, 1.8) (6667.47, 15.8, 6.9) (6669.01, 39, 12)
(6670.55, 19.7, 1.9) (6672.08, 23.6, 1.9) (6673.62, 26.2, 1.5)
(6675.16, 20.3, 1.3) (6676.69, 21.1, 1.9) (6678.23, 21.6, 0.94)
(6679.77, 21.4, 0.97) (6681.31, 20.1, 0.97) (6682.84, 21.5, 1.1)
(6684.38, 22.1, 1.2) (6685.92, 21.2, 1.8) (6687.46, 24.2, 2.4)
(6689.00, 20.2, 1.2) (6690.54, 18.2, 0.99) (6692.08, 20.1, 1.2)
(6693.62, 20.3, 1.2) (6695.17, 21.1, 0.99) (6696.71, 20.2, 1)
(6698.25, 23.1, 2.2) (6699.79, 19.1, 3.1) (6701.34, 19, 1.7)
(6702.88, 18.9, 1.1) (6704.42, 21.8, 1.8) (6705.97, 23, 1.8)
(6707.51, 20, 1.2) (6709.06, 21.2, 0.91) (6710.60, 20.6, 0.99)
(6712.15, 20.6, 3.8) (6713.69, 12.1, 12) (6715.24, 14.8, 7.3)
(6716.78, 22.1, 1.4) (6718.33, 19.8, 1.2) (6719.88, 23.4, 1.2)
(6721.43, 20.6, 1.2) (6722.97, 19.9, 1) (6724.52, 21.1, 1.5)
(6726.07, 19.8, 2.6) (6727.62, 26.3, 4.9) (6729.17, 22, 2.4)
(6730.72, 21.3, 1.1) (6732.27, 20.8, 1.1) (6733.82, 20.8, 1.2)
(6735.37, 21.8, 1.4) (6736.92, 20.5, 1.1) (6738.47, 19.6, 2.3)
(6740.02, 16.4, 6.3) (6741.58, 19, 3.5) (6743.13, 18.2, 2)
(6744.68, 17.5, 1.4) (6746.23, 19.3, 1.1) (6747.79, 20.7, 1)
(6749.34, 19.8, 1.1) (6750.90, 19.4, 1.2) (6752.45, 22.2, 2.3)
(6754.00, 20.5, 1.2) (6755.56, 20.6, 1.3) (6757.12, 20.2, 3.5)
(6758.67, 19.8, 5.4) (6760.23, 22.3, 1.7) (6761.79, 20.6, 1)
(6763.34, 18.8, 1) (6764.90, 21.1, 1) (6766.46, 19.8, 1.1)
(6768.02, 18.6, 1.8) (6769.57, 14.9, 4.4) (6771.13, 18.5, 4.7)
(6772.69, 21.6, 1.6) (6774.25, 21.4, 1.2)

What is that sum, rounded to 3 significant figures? 40.5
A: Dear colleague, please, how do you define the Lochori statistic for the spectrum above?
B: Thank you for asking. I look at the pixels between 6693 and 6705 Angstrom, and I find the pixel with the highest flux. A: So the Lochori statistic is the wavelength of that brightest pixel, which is 6698.25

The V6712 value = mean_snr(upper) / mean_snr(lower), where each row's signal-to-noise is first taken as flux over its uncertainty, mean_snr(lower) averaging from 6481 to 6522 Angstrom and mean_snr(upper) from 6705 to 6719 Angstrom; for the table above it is 0.55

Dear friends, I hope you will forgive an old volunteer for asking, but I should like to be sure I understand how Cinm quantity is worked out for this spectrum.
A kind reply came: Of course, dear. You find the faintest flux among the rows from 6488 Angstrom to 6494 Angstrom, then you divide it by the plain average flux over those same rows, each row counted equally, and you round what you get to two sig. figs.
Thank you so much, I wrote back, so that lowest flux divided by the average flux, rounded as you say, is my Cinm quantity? 0.98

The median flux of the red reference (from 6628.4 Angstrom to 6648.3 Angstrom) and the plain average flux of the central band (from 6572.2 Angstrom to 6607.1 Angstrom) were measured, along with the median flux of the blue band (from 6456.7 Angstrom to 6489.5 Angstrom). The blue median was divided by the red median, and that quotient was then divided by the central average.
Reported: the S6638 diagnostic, 0.0478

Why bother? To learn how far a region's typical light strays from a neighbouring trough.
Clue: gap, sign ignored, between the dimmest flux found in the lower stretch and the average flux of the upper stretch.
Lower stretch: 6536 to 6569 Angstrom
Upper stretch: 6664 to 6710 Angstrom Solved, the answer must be 2.8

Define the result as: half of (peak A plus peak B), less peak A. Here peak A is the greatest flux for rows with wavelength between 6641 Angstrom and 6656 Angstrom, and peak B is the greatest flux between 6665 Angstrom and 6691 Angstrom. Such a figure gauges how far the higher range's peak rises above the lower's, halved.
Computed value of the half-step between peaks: 8.0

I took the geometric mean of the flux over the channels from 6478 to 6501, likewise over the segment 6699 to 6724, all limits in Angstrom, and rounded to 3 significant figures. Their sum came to 39.9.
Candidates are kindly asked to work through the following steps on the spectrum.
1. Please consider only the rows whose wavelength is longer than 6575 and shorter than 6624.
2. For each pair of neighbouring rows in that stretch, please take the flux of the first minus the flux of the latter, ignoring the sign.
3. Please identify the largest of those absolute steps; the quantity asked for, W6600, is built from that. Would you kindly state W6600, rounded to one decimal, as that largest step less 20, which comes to -14.1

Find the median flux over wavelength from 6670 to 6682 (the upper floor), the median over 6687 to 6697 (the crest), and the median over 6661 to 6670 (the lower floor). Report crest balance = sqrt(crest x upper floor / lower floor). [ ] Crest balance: 4.7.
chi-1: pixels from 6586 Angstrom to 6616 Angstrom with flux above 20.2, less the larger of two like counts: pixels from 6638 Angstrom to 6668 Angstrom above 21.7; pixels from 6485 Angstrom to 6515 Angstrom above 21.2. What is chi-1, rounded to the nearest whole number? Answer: 10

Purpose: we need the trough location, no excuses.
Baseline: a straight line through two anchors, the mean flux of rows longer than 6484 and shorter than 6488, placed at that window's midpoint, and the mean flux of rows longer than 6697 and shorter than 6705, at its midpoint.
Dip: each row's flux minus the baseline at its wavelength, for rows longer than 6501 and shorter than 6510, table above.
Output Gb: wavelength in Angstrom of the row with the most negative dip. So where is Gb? 6508.21 Angstrom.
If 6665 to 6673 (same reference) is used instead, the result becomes 6667.47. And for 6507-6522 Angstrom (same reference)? 6511.21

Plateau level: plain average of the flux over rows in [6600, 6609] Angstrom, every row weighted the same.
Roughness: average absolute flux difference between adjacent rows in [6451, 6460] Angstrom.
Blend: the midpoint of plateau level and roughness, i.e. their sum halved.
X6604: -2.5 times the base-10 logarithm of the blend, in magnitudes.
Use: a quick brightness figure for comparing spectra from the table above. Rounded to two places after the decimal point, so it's -2.59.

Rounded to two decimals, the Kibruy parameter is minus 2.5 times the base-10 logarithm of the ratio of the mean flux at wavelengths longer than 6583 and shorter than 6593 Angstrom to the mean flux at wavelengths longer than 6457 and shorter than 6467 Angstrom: -0.05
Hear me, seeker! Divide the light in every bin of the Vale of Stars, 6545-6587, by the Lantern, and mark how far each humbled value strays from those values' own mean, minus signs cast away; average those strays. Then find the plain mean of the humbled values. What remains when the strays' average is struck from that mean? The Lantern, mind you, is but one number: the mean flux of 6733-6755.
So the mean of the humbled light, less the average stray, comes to 1.04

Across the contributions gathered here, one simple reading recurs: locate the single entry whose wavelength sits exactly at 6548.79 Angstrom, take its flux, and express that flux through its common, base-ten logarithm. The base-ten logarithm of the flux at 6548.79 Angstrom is 1.32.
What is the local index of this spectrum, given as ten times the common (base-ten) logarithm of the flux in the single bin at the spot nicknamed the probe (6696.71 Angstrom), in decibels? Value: 13.1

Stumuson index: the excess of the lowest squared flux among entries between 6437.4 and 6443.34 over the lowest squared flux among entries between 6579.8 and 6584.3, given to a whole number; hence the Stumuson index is -127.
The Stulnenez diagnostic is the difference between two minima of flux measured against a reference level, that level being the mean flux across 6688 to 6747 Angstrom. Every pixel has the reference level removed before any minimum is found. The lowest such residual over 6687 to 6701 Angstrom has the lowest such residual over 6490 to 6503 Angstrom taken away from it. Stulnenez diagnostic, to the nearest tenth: -0.4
